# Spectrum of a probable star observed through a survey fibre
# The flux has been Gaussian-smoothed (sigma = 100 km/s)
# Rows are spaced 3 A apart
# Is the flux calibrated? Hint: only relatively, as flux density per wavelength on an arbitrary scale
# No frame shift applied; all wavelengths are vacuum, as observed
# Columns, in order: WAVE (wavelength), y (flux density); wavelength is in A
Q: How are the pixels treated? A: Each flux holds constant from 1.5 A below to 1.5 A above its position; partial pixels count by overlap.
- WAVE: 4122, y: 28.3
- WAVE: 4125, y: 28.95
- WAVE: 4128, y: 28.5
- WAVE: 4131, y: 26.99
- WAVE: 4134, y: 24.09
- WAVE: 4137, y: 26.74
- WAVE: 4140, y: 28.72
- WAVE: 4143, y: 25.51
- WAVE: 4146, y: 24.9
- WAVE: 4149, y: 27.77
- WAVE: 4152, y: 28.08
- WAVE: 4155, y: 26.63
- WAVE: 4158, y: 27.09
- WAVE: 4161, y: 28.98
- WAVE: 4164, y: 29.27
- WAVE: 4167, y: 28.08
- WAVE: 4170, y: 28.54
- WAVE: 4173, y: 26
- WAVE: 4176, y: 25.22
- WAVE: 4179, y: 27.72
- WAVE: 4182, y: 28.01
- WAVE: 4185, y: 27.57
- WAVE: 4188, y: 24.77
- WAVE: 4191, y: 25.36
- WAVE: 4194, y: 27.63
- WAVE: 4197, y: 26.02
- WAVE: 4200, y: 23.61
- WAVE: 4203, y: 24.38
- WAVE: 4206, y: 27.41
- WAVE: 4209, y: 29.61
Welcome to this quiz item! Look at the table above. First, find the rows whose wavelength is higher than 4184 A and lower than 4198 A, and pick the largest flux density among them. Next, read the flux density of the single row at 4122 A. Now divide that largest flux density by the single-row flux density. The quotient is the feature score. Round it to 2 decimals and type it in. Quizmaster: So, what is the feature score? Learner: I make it 0.98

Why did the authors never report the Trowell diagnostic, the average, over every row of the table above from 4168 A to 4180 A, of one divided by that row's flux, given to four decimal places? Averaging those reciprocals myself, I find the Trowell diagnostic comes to 0.0373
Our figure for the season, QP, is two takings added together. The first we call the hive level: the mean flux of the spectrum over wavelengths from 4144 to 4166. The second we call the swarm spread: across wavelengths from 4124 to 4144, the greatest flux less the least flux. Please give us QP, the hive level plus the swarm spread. 32.4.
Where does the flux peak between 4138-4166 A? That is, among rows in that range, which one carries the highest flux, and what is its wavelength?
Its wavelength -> 4164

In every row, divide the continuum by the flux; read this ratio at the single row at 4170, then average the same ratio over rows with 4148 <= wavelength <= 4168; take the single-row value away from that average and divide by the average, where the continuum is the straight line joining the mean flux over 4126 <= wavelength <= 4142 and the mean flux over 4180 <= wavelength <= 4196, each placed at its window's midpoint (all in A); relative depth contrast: 0.02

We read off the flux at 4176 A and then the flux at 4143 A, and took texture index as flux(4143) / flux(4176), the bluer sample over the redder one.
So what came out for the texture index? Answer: 1.01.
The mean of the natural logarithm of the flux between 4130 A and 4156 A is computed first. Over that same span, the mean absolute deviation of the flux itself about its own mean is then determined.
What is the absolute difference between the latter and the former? 2.10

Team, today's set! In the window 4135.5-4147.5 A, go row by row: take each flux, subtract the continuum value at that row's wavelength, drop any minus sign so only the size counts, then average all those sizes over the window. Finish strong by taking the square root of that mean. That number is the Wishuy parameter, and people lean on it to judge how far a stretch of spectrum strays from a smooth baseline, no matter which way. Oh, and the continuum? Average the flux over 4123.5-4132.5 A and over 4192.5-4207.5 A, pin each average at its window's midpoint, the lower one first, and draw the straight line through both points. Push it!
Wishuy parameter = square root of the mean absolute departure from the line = 1.3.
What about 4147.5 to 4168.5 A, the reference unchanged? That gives 1.0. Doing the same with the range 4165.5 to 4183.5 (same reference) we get 1.1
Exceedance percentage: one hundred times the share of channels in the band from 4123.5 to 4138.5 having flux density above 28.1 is 40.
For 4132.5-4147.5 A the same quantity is 20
